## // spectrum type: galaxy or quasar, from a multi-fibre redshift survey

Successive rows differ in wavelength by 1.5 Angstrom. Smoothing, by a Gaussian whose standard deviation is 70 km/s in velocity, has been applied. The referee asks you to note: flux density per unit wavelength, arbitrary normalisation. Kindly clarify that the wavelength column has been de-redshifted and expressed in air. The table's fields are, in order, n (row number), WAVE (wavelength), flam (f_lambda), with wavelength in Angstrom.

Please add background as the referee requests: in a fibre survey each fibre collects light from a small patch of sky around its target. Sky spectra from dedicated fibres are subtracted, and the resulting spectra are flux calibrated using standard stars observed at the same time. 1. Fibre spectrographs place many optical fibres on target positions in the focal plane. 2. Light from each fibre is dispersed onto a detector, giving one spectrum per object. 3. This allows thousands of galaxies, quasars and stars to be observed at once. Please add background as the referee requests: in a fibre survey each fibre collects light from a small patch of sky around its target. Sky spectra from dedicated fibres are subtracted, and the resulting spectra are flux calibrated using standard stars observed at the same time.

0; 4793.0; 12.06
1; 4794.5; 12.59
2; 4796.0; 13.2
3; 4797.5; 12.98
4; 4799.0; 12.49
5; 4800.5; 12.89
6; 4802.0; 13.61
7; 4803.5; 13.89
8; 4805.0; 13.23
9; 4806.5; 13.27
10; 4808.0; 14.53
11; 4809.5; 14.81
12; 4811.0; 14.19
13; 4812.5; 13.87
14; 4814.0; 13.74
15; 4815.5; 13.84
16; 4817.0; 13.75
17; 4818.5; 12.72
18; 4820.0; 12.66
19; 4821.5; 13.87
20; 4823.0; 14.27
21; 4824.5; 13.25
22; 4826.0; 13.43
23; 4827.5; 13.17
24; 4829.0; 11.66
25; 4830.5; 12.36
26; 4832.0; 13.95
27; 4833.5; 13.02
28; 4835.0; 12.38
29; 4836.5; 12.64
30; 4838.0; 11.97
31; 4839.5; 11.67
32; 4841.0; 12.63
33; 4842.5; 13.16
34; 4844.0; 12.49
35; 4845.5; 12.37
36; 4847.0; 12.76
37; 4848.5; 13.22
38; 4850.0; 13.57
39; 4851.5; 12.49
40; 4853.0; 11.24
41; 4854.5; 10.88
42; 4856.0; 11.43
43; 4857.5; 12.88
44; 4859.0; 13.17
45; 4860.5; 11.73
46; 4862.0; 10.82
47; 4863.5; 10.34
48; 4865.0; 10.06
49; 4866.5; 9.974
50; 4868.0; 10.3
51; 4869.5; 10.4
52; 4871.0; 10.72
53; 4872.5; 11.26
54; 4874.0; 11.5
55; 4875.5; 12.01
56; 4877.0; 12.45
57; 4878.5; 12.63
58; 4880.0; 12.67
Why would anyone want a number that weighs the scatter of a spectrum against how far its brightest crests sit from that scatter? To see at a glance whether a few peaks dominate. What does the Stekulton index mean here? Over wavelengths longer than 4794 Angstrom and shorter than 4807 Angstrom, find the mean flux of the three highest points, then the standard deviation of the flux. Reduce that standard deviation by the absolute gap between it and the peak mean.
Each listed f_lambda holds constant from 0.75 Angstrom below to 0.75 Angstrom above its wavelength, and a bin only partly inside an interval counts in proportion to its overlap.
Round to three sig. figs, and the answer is -12.7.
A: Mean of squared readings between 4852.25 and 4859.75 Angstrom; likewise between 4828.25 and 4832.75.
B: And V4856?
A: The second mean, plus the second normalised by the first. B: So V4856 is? 162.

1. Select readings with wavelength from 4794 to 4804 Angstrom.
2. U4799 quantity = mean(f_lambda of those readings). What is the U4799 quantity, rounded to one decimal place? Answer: 13.1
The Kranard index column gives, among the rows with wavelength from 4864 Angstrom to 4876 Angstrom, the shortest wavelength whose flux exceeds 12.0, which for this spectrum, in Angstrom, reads 4875.5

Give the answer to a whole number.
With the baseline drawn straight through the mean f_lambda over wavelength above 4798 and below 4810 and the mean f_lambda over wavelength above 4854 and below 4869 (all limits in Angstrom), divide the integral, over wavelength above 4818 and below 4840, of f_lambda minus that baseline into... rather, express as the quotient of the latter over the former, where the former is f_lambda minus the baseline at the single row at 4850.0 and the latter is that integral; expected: 4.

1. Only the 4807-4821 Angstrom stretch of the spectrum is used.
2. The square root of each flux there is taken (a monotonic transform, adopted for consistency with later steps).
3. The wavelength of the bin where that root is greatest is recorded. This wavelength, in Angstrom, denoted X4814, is 4809.5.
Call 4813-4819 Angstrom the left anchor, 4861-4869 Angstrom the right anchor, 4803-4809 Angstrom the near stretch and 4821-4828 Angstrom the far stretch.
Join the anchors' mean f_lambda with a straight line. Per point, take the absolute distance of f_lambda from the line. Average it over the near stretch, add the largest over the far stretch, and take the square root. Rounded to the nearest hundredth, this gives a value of 1.38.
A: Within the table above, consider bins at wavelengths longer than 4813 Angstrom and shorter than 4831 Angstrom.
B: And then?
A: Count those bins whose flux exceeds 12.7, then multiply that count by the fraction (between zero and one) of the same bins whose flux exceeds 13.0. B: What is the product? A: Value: 6.0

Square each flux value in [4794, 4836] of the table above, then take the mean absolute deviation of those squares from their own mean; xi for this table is 16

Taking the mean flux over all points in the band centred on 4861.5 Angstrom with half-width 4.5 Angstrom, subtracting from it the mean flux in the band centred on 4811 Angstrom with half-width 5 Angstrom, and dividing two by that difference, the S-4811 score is -0.8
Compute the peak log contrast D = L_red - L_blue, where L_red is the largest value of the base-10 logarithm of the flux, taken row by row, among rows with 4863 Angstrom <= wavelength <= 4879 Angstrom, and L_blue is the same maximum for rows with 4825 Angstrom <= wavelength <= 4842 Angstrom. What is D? -0.043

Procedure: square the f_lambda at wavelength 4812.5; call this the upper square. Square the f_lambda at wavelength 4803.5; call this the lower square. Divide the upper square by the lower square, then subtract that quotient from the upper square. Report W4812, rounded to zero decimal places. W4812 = 191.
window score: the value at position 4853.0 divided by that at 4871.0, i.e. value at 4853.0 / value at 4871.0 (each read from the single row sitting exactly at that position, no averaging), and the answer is 1.05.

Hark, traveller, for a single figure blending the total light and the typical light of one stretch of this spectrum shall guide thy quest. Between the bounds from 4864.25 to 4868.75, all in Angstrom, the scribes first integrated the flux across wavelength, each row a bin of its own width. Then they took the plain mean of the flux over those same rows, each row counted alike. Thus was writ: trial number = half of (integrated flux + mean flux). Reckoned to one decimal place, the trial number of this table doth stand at 27.8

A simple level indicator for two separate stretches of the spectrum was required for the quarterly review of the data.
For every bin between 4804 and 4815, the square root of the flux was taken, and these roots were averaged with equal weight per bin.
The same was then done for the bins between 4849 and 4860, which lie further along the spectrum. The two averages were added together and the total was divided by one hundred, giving 0.0723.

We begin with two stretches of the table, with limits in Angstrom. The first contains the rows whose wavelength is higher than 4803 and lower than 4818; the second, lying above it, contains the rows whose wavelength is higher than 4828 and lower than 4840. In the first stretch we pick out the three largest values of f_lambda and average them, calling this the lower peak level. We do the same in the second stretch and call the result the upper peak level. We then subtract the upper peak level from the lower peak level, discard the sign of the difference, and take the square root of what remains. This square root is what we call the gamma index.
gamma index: 1.1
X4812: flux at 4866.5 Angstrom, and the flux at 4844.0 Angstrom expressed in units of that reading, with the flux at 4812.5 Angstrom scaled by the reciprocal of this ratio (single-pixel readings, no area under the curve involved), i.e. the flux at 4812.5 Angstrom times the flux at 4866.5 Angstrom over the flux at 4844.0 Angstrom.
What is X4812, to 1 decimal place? 11.1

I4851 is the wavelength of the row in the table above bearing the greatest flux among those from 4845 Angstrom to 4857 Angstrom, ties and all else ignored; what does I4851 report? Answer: 4850.0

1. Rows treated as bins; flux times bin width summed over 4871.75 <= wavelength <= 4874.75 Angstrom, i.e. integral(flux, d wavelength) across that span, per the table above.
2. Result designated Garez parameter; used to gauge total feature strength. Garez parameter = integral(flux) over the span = 34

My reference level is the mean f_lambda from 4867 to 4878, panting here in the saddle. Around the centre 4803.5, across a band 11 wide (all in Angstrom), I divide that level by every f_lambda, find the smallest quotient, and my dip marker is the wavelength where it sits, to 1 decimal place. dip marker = 4808.0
